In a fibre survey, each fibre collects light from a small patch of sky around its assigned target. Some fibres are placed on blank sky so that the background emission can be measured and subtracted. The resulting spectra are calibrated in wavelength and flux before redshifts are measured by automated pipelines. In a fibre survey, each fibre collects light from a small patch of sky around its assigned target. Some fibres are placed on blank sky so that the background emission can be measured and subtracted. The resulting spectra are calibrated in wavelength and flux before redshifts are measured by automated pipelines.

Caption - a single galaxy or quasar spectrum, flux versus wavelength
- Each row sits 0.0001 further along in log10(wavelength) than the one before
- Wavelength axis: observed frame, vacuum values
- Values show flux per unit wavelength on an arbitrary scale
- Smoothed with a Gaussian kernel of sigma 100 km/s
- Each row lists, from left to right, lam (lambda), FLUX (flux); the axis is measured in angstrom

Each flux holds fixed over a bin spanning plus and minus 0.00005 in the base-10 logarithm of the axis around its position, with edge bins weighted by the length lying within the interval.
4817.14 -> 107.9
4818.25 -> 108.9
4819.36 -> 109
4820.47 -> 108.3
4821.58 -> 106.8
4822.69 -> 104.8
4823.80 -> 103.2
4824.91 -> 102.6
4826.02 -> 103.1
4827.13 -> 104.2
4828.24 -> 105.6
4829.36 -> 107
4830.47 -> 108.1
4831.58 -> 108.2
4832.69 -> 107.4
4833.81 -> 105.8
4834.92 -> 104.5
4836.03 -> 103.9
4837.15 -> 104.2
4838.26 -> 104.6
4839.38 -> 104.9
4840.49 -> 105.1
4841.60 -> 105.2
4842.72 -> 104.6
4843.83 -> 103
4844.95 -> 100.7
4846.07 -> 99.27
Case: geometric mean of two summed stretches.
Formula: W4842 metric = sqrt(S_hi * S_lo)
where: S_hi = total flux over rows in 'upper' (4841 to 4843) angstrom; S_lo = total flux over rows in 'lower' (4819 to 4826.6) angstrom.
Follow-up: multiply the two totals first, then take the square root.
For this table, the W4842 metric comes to 393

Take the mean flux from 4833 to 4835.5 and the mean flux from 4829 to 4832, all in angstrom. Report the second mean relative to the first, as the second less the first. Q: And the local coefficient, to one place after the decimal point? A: 2.6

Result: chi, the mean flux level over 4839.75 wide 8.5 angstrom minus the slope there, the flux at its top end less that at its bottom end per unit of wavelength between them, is 105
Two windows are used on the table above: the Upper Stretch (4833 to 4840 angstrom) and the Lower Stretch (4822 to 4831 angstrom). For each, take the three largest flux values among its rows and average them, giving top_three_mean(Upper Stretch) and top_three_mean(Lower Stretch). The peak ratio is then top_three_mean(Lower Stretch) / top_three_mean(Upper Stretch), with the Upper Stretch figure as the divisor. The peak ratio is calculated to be 1.02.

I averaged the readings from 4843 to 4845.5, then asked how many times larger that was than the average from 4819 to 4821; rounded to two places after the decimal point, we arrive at 0.94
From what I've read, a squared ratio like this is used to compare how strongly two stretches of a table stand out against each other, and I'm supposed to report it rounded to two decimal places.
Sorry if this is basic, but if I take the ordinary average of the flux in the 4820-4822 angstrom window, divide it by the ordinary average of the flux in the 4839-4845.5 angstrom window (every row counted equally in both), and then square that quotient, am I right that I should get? 1.07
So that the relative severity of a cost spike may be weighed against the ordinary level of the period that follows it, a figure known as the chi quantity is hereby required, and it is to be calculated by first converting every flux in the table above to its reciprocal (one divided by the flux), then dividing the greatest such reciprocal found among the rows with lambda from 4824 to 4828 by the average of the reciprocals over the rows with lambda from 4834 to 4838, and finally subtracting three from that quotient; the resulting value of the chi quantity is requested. -1.98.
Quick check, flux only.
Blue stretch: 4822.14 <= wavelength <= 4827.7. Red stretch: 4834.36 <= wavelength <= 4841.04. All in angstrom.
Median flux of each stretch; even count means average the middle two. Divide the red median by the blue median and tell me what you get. 1.01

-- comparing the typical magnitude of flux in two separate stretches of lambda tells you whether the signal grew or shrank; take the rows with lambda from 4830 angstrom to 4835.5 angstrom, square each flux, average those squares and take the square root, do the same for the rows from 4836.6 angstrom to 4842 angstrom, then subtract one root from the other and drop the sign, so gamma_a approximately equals 2.0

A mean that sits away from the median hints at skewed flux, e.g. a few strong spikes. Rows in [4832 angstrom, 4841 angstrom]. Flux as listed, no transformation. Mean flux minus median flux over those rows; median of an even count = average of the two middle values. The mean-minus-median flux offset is 0.3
